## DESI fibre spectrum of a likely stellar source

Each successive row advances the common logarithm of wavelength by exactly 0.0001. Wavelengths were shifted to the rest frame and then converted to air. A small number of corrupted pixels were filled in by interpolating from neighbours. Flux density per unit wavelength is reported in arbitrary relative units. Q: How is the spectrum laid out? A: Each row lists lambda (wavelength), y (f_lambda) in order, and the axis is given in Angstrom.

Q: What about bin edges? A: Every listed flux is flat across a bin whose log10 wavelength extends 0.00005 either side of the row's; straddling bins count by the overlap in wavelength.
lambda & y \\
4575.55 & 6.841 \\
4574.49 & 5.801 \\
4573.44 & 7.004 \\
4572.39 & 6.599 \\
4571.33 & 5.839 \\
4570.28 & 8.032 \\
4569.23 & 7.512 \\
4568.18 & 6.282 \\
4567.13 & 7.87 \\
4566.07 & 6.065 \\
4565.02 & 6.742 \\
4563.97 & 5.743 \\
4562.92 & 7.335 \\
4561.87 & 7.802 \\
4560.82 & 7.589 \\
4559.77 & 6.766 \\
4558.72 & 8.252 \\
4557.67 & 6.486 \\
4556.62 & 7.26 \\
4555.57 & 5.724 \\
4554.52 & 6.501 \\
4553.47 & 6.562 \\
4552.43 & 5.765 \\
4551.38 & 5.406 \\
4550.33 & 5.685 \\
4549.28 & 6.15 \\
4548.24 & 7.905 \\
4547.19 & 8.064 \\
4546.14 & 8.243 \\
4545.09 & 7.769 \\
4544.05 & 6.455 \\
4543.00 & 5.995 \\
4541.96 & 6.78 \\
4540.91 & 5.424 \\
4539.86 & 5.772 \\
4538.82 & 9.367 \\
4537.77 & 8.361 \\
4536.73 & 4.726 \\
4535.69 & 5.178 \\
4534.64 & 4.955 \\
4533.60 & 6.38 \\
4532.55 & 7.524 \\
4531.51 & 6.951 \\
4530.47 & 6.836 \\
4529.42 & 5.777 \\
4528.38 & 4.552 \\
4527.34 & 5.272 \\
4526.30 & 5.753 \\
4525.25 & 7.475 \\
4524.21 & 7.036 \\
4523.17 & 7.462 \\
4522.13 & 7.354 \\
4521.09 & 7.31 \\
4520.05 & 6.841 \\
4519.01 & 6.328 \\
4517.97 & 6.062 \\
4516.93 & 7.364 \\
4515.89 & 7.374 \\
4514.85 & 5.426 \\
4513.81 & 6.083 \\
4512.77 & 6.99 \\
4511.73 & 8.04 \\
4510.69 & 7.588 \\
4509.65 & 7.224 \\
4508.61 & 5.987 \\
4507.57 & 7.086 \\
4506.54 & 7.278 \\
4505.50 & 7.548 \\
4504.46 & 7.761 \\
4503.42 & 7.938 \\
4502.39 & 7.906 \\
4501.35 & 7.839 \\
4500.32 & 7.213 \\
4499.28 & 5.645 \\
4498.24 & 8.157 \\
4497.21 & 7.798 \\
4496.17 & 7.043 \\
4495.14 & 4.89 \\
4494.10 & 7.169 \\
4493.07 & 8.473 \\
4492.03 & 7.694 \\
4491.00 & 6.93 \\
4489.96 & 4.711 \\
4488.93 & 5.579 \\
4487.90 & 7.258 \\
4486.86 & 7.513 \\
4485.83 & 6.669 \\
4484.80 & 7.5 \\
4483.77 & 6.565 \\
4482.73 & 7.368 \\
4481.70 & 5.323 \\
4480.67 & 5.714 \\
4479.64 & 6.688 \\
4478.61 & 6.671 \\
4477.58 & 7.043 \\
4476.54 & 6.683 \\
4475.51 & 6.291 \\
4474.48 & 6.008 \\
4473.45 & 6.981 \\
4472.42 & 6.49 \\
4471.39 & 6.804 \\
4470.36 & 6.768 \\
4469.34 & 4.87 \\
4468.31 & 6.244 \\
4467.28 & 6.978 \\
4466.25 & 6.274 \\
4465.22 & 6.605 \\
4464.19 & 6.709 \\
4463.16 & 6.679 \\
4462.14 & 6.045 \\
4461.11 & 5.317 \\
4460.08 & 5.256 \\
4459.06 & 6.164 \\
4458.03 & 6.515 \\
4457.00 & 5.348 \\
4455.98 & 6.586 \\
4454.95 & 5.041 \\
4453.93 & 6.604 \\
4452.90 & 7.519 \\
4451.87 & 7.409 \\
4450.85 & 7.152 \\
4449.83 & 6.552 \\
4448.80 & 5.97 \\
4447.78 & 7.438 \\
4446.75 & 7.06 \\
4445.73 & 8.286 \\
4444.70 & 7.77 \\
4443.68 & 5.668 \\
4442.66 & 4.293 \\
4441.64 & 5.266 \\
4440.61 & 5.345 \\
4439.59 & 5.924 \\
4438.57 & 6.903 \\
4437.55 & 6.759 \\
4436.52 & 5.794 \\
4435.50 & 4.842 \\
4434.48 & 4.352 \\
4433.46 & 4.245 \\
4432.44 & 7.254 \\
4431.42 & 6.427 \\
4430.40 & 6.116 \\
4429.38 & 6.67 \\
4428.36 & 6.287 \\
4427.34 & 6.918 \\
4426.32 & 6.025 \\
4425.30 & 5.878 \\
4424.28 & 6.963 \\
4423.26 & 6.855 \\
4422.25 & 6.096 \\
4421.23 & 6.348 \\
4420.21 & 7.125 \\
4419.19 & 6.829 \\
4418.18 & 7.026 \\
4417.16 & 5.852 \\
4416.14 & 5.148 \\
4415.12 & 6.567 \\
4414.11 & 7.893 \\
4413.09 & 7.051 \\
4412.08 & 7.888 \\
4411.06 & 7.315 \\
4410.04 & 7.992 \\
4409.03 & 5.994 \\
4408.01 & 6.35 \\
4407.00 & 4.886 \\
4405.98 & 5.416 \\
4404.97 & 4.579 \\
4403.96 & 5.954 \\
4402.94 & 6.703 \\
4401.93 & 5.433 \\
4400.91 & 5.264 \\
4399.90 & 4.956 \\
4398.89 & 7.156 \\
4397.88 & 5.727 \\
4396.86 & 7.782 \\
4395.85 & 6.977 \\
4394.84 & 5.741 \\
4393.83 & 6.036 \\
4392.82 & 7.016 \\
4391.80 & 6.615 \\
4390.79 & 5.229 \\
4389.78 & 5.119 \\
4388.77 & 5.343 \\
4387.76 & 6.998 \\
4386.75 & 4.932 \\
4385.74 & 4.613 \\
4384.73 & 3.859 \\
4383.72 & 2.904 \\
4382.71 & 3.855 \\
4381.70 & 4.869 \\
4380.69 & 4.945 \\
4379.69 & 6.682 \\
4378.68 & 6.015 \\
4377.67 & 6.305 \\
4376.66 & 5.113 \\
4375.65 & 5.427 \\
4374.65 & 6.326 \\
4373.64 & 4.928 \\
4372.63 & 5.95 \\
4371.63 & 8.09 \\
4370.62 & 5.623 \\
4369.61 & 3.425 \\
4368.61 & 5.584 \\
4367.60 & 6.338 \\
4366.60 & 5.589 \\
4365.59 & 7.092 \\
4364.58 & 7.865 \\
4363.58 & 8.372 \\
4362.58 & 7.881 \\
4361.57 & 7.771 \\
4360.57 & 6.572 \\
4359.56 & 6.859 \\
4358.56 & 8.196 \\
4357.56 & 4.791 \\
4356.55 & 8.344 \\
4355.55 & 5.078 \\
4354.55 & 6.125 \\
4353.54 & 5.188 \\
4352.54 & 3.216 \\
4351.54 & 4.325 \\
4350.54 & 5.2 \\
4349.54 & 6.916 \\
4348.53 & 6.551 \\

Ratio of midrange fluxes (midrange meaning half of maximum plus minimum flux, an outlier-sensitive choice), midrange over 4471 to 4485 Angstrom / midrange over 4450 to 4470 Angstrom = 1.04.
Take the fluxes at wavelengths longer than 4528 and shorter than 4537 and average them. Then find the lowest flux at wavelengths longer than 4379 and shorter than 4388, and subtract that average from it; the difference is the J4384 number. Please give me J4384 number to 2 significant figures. -3.0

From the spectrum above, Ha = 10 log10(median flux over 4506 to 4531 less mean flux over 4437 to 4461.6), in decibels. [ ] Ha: -1.7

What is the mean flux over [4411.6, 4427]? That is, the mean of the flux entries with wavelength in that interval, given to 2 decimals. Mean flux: 6.64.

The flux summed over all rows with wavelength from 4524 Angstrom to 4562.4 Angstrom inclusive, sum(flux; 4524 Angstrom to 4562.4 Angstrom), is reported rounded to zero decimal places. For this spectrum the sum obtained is 244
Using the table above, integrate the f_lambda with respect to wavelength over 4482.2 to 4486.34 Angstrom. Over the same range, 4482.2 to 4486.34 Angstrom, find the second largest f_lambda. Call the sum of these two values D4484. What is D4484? 36.4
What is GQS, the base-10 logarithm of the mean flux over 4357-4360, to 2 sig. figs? 0.82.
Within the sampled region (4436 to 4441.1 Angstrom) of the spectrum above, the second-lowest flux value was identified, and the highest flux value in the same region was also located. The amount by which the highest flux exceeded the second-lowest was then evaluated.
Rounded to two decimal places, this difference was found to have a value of 1.11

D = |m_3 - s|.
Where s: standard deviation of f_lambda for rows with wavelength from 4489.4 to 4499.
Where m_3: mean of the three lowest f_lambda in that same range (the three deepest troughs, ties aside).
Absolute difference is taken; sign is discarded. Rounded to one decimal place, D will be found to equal 4.2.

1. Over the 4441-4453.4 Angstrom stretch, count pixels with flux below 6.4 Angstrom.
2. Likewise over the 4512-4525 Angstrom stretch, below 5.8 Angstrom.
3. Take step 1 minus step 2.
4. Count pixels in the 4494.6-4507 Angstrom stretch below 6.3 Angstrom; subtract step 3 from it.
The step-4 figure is -1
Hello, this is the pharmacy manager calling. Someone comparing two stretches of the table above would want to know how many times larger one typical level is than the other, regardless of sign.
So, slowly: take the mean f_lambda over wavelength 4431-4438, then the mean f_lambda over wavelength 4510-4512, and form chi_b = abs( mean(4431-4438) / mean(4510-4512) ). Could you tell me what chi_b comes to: 0.73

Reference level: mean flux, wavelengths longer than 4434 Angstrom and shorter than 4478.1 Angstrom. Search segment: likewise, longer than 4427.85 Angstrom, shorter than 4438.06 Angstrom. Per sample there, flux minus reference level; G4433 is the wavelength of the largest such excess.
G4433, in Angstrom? 4432.44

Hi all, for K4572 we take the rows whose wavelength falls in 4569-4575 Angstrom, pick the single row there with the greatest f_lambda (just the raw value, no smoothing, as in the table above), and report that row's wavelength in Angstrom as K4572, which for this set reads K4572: 4570.28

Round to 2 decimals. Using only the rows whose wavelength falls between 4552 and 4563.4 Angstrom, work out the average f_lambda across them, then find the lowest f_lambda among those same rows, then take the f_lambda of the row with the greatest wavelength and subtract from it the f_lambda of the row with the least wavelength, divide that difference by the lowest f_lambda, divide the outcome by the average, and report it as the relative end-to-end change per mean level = 0.04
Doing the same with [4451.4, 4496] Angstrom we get -0.08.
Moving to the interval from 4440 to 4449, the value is 0.02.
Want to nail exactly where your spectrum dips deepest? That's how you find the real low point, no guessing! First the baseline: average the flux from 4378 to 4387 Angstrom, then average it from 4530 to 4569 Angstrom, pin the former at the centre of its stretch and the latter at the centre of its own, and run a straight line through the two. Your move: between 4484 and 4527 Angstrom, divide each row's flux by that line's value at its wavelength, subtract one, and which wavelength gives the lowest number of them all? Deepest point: 4489.96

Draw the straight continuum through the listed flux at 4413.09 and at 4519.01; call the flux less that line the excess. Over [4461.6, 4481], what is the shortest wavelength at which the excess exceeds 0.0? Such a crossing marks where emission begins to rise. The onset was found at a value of 4464.19 Angstrom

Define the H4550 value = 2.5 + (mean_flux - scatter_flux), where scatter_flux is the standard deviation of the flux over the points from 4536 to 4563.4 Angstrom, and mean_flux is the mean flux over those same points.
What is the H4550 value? 8.2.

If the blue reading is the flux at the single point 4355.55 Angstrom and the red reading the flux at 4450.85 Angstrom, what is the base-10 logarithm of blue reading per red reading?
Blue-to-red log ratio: -0.15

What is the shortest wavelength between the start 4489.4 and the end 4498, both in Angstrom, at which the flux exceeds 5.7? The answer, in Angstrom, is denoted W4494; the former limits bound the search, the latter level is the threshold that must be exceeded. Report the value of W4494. 4491.00 Angstrom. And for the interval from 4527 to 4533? 4529.42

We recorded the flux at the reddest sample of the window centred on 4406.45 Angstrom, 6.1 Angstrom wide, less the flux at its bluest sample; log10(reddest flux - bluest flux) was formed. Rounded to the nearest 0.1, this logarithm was -1.4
